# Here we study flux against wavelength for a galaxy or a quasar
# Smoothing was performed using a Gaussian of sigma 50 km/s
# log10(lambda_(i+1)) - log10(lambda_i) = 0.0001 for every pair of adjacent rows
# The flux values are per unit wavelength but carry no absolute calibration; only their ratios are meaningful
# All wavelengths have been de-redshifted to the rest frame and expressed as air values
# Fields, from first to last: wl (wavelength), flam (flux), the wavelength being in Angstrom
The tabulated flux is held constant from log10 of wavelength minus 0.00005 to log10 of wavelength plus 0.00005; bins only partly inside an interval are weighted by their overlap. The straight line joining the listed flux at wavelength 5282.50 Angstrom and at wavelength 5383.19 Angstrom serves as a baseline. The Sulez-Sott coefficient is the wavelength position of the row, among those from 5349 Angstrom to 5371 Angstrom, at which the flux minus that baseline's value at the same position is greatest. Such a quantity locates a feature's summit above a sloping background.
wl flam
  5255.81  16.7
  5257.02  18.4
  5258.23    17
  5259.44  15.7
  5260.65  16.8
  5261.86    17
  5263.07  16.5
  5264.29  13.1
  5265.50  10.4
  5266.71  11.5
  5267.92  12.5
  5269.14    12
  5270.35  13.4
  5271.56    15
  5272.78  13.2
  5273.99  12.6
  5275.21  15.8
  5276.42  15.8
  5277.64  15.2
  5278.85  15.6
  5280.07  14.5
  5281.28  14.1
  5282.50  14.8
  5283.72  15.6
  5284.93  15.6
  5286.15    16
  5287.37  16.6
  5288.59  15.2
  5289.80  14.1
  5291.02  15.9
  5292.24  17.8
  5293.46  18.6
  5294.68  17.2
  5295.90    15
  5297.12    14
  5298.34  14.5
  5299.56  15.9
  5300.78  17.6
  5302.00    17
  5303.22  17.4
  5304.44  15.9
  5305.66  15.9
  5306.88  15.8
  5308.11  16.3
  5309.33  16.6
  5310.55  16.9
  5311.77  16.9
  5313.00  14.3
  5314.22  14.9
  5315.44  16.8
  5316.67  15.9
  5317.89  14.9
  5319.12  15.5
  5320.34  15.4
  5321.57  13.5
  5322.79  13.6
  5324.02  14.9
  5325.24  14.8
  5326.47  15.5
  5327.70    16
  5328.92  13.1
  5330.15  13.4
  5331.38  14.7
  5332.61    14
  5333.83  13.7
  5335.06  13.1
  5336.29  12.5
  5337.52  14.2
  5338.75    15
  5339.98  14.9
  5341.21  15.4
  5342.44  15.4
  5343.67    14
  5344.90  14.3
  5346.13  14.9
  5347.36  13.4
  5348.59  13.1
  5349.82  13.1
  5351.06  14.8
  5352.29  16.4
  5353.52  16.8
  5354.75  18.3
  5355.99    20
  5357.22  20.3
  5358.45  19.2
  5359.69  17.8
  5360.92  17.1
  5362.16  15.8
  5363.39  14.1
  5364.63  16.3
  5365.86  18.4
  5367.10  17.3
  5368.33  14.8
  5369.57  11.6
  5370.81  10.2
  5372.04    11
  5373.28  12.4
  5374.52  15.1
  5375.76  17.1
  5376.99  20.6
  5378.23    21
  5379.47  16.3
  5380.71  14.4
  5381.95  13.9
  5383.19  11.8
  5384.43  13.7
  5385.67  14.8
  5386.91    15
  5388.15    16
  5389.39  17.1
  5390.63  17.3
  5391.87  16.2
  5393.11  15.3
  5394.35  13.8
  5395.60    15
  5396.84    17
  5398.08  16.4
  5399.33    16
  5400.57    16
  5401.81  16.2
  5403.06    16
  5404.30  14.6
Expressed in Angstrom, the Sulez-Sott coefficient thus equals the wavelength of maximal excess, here 5357.22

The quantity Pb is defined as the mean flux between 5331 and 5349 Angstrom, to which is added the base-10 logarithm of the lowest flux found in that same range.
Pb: 15.3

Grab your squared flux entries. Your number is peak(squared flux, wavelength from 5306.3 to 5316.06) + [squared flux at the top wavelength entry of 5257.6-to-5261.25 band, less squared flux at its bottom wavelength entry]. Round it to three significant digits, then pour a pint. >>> 279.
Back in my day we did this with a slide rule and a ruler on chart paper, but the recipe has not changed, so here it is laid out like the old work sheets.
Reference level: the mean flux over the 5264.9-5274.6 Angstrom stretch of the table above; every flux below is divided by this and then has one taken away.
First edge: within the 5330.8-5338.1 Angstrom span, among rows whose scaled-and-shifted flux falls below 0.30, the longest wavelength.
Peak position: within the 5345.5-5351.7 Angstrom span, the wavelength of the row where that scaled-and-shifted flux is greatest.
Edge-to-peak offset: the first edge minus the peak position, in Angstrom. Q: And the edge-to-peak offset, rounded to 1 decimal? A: -8.6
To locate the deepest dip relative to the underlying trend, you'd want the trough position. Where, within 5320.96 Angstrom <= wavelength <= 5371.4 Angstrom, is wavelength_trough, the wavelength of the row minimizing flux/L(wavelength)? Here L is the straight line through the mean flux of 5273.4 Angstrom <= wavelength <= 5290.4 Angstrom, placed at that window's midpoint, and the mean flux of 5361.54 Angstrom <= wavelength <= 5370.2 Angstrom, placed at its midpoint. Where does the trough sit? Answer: 5370.81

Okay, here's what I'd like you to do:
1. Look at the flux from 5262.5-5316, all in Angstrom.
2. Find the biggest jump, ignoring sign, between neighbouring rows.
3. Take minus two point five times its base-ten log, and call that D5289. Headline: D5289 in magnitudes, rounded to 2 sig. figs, -1.3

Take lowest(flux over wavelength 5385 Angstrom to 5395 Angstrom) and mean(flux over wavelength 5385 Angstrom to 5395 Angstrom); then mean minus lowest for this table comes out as 1.9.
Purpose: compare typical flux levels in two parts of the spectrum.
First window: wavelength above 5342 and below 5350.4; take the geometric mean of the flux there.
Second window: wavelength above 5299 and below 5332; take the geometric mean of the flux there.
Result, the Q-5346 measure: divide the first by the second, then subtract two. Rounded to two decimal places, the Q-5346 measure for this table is -1.10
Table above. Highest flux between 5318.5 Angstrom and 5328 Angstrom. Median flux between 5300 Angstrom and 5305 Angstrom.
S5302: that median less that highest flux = 1.2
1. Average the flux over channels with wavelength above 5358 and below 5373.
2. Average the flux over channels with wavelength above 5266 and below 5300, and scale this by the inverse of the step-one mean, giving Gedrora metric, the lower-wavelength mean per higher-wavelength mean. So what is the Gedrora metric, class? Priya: 0.98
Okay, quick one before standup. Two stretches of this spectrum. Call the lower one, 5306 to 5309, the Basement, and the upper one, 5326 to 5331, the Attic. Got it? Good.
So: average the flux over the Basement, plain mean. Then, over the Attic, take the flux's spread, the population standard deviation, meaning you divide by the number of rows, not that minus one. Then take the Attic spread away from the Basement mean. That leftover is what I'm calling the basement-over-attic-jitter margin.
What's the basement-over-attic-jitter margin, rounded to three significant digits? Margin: 14.8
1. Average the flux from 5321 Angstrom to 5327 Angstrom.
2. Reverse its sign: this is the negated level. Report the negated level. -14.5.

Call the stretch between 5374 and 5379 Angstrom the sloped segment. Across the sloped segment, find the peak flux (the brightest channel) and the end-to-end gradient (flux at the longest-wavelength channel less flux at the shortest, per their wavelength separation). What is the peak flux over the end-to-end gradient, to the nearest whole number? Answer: 13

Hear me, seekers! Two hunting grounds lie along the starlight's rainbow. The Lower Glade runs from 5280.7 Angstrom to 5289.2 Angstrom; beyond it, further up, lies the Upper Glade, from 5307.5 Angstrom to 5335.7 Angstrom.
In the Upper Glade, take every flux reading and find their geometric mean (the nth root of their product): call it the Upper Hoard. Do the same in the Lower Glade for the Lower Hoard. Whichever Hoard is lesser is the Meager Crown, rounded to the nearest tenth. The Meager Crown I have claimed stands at 14.9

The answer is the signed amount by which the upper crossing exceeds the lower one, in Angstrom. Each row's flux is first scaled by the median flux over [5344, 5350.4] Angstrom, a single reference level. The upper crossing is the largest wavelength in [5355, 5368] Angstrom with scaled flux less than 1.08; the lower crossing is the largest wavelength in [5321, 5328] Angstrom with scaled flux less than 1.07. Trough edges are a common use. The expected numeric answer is 40.6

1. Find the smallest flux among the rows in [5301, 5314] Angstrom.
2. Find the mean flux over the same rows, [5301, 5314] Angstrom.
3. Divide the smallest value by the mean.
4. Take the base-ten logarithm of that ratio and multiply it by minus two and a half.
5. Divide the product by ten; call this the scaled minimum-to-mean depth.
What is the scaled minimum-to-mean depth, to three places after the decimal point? 0.014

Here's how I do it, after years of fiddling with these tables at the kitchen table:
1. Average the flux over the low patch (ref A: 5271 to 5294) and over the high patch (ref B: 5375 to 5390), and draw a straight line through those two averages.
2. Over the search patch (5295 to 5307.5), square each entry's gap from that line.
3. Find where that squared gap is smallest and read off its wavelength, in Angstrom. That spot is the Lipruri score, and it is 5306.88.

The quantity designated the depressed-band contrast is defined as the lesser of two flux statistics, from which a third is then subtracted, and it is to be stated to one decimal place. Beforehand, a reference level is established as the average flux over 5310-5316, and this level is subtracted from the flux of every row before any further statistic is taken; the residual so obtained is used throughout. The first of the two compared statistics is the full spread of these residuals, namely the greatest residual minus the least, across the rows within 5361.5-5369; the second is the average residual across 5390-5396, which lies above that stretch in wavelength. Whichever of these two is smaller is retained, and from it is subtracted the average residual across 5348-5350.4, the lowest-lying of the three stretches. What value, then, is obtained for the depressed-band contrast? 2.4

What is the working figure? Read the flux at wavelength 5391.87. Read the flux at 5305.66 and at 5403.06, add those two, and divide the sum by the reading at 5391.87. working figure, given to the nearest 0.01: 1.97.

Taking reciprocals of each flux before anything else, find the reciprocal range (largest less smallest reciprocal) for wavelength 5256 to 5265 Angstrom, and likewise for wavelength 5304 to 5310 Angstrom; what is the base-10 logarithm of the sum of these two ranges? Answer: -1.60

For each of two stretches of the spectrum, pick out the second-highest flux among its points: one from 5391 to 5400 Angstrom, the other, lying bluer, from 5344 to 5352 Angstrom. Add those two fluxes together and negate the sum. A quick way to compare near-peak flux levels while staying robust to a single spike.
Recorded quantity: -31.2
